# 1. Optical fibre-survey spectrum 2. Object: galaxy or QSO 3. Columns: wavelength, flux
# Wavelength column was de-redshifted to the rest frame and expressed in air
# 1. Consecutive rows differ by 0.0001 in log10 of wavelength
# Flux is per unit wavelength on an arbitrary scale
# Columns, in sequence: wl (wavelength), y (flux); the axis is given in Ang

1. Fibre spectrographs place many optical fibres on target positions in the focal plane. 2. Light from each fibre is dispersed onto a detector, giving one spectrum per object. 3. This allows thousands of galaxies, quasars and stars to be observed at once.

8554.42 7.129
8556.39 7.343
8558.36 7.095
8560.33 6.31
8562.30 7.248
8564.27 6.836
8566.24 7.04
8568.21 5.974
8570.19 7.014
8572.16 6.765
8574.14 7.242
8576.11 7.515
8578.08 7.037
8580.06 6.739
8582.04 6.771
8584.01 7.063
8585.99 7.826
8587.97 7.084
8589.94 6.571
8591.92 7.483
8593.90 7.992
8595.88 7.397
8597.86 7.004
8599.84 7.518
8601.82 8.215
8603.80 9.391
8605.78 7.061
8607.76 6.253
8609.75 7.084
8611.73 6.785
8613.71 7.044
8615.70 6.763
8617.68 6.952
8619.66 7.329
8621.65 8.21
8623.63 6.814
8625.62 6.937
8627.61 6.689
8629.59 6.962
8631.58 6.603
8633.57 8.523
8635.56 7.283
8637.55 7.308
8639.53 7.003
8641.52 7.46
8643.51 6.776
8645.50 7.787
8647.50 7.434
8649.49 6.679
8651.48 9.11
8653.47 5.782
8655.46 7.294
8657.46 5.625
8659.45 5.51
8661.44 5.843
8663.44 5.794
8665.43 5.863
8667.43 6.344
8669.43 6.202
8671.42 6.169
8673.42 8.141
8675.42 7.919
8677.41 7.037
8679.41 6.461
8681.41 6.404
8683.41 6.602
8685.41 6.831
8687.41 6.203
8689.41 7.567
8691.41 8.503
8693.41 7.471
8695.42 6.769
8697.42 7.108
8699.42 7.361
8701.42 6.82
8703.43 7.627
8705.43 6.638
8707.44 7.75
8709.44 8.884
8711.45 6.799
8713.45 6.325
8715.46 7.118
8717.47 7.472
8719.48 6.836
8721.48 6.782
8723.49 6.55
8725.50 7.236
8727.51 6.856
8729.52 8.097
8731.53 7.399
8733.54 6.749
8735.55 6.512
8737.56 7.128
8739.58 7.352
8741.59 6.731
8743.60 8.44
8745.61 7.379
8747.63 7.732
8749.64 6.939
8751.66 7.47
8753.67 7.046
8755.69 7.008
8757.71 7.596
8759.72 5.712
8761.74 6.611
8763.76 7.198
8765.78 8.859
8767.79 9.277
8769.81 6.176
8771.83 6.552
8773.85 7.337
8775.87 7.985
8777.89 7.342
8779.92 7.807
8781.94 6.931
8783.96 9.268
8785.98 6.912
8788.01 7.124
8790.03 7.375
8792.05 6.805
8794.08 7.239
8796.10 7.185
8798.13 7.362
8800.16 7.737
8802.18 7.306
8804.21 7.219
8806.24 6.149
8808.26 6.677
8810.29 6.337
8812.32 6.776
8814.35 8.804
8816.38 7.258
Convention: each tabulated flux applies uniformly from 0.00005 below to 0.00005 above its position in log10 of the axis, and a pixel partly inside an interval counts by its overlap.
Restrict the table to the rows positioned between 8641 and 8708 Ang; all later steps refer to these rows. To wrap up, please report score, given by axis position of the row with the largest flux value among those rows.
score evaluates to 8651.48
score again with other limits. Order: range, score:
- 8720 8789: 8767.79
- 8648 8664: 8651.48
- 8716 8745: 8743.60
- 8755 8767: 8765.78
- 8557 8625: 8603.80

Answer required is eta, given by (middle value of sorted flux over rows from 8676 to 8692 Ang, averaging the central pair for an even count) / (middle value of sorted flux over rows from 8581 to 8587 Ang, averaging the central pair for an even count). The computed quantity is 0.95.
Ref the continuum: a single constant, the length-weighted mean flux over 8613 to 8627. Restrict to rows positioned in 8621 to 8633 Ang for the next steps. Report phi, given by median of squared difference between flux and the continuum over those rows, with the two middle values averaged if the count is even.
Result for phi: 0.152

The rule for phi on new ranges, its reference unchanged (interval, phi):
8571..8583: 0.136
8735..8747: 0.112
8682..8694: 0.236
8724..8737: 0.115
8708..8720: 0.113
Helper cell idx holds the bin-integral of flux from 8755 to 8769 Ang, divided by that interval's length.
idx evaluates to 7.46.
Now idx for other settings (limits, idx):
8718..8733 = 7.11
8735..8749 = 7.34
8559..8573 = 6.75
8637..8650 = 7.22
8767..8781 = 7.46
